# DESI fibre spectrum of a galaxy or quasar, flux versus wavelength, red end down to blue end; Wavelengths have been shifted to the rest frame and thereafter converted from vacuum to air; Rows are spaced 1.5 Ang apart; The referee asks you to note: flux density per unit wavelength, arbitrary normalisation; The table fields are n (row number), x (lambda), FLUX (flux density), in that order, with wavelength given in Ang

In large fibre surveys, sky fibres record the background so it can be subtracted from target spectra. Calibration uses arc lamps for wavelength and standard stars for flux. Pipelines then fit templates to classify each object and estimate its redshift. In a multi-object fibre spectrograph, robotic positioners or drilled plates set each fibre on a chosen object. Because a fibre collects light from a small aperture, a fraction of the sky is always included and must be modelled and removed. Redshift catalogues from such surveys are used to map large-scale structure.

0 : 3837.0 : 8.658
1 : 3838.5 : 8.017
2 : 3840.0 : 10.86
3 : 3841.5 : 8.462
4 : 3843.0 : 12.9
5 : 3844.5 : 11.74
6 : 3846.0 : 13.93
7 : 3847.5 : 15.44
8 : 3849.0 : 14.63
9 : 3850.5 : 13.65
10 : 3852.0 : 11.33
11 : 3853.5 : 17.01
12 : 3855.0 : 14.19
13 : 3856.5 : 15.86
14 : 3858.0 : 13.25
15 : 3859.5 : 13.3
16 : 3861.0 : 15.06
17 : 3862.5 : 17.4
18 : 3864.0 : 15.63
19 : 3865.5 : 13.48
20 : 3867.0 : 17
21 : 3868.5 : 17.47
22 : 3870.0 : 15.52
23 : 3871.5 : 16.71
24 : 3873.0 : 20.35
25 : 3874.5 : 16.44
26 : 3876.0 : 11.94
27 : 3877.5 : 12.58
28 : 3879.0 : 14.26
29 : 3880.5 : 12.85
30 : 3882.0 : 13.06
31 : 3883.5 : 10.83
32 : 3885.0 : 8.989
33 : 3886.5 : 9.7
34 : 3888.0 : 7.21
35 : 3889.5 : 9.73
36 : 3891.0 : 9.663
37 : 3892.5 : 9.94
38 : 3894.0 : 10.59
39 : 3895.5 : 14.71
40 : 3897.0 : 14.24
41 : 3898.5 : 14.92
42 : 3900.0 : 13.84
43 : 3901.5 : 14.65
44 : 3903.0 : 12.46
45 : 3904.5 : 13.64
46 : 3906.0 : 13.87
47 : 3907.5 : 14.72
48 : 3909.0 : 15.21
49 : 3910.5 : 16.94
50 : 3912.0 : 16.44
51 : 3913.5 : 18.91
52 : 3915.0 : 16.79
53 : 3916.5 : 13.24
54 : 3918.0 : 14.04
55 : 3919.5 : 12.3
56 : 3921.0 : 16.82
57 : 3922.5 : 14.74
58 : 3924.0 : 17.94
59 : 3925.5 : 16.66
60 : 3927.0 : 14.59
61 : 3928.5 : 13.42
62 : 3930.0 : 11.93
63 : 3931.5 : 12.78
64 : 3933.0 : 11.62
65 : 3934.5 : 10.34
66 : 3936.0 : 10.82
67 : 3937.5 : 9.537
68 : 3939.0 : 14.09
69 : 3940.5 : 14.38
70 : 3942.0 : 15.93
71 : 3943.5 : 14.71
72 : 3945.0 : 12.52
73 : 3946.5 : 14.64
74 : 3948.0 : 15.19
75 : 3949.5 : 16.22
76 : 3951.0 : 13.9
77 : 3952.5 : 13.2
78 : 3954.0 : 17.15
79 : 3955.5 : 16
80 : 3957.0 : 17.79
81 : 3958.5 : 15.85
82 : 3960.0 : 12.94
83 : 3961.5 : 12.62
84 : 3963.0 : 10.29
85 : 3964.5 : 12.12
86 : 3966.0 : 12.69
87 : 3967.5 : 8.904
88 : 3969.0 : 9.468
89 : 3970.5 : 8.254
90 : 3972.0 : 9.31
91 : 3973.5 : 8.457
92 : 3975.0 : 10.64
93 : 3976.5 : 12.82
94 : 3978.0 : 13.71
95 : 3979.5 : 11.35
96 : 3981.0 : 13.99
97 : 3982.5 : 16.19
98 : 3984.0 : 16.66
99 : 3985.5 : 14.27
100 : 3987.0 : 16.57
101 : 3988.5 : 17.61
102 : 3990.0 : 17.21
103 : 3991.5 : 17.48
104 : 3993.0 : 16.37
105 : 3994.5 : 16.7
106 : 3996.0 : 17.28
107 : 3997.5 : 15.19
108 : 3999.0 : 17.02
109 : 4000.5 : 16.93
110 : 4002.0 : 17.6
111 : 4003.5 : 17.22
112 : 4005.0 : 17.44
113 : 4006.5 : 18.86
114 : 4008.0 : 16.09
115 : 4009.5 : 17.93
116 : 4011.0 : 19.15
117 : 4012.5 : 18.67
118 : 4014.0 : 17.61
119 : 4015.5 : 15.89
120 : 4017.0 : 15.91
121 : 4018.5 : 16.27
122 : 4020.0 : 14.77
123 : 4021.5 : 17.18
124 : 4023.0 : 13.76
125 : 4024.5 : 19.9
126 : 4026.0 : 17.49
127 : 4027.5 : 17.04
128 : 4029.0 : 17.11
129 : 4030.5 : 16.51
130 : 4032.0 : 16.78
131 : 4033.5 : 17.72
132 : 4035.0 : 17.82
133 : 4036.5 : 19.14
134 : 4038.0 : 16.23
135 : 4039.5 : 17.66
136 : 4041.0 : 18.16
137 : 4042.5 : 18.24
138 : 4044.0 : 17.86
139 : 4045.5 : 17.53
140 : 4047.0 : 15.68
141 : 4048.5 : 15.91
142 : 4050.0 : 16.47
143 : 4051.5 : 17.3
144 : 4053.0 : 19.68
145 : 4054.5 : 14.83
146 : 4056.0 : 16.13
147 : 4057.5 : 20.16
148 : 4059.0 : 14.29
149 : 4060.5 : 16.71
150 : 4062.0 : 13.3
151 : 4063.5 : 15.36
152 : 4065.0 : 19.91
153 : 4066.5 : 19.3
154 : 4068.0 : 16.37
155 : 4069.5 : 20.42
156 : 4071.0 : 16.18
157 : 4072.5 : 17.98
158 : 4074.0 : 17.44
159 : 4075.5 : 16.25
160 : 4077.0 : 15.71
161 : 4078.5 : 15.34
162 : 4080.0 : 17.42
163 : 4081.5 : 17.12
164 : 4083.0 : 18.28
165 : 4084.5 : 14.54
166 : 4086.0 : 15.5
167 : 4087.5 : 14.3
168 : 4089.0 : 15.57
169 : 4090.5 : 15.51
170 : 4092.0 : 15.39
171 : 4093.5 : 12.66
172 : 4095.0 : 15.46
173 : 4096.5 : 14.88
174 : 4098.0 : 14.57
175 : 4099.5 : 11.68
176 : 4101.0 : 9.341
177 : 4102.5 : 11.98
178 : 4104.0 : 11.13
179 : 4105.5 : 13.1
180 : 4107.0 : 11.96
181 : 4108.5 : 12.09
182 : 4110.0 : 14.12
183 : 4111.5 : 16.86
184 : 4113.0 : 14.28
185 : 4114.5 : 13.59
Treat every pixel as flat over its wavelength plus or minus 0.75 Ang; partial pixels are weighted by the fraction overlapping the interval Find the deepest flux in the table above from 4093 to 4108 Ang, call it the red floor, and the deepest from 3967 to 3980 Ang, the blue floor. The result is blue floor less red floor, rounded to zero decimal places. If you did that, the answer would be -1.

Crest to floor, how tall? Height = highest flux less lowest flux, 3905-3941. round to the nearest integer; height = 9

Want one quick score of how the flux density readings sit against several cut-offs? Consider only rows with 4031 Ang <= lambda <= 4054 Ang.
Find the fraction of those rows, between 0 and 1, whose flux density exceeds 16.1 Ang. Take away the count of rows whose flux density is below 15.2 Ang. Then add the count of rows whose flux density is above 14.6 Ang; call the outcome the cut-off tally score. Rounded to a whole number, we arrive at 16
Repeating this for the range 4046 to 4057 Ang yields 7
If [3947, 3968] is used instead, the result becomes -3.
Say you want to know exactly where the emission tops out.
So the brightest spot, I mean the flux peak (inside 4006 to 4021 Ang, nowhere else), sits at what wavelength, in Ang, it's 4011.0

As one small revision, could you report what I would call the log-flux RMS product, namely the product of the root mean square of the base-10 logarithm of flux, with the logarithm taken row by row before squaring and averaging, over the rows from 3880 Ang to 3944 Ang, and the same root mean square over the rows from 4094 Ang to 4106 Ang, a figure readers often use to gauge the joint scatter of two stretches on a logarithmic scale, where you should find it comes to 1.24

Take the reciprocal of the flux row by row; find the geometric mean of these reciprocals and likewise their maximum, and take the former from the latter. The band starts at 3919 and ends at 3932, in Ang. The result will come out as 0.015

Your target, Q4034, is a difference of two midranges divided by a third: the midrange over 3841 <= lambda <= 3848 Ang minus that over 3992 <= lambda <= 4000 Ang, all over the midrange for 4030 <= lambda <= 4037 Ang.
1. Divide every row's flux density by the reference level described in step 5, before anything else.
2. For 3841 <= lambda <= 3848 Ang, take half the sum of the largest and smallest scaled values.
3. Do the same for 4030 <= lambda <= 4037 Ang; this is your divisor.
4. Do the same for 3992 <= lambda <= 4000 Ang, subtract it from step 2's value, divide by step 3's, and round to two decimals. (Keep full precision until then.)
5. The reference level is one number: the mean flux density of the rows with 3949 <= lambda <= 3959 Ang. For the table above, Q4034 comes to -0.24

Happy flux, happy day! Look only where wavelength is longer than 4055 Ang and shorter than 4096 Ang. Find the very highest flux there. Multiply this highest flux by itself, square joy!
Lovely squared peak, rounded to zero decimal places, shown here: 417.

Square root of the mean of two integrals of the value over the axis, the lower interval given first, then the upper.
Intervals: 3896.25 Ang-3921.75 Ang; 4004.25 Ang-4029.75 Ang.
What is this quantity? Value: 20.2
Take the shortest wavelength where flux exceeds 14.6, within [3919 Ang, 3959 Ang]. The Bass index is 3921.0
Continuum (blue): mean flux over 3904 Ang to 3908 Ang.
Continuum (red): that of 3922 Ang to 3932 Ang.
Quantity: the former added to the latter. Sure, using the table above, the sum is 28.7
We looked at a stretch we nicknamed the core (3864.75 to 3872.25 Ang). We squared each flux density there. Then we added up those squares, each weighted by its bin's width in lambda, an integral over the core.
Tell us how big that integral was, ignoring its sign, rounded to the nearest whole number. 1944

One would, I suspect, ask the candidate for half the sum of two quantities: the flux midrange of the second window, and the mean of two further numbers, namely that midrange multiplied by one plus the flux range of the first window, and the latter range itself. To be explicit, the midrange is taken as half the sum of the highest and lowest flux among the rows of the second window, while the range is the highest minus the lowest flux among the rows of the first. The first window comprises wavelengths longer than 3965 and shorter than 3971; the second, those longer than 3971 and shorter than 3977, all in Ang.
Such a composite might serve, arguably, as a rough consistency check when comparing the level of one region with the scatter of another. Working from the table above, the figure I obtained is 21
